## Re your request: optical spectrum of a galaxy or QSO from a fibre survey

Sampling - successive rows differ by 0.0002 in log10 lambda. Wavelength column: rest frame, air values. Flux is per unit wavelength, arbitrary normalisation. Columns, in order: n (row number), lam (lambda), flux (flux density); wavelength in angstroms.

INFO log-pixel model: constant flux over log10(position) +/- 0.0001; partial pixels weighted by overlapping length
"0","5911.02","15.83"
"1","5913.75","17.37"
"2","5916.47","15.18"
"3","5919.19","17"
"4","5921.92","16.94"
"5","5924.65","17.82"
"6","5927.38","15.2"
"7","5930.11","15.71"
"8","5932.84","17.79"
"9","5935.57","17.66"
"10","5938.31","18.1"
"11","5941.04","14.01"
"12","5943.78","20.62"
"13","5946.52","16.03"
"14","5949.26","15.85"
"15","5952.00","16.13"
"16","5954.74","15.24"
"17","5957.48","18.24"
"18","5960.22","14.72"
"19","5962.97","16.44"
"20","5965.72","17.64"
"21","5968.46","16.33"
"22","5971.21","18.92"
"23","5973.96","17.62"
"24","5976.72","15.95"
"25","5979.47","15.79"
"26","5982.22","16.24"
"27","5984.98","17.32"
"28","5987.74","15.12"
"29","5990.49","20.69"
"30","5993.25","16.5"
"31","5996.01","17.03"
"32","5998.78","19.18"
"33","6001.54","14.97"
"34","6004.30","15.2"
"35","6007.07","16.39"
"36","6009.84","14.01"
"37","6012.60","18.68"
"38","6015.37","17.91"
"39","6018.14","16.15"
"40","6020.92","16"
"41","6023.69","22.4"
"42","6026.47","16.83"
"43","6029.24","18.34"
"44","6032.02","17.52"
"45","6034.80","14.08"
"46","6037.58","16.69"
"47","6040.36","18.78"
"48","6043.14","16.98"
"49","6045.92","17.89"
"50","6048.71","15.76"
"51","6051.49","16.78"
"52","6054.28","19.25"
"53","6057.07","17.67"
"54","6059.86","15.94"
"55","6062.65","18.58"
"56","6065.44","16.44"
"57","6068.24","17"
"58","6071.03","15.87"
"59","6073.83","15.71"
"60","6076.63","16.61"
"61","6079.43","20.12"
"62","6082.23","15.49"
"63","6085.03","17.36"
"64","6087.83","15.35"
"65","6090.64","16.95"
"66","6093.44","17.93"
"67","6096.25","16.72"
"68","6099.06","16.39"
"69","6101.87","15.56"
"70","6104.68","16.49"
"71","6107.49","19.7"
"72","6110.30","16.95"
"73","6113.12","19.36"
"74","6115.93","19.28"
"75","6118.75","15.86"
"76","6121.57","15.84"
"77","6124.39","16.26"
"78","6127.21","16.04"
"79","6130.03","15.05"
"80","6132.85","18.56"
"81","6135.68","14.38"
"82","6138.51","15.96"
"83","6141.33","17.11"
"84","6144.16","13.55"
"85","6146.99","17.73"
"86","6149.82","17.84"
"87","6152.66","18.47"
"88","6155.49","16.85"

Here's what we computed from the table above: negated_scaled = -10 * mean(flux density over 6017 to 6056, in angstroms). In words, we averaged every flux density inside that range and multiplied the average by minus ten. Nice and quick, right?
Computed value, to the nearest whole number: -174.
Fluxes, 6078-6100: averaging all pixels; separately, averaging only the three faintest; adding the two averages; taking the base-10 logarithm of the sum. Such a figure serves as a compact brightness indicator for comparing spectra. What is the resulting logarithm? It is 1.52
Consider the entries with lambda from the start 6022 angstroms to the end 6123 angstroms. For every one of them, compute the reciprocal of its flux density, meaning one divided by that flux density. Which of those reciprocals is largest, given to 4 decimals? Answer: 0.0710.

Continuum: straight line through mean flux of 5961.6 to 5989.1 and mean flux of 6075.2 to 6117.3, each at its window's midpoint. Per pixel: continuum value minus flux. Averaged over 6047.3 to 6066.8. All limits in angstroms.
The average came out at -0.05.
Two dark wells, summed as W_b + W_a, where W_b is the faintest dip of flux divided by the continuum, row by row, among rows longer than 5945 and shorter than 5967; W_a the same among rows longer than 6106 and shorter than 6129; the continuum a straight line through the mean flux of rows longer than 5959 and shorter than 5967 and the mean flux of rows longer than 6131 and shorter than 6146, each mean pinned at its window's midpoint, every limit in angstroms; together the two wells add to 1.90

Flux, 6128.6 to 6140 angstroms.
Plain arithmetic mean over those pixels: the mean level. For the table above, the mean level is 16.0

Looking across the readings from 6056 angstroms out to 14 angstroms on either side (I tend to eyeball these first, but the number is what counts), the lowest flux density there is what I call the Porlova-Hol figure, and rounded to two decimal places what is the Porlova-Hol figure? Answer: 15.76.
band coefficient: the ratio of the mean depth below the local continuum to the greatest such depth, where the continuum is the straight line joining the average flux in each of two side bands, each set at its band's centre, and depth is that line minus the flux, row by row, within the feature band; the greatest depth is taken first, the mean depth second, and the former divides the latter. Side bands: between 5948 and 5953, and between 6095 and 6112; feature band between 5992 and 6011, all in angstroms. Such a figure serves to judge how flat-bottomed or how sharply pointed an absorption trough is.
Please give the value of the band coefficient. 0.1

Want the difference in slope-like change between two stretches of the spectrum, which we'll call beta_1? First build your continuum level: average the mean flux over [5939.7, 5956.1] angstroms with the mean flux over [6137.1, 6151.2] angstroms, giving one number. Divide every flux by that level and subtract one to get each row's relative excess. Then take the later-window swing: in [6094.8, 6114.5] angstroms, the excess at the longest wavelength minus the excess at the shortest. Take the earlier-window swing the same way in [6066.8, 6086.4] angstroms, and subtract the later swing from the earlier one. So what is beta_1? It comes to -0.14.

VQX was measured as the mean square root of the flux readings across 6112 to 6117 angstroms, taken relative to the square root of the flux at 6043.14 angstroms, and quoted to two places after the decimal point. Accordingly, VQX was 1.07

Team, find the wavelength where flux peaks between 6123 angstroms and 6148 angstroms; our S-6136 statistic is 6132.85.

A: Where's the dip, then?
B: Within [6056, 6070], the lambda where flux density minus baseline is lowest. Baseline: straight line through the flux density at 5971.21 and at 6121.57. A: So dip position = 6059.86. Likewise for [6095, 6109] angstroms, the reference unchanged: 6101.87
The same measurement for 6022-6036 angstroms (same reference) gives 6034.80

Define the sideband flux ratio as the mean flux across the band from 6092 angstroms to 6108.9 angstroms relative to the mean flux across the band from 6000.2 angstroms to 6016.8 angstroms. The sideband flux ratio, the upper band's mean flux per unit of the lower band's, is 1.06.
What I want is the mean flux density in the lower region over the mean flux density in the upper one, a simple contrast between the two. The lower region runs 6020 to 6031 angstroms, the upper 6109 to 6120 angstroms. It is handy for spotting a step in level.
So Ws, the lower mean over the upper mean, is 1.03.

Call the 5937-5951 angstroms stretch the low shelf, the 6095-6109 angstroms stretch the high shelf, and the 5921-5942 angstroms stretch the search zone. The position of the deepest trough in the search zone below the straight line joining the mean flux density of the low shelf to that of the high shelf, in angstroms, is 5941.04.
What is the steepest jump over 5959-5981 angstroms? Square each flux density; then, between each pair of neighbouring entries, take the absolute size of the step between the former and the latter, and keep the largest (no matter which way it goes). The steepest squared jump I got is 91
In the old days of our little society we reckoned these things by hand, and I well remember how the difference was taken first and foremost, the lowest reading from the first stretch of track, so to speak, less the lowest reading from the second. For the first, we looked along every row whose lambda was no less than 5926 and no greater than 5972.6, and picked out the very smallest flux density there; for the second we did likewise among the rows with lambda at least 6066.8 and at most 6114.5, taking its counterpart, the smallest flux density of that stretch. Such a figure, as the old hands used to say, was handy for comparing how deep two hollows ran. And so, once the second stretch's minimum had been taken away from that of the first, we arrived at -1.34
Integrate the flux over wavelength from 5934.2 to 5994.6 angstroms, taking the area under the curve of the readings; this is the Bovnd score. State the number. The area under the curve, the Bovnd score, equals 1019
